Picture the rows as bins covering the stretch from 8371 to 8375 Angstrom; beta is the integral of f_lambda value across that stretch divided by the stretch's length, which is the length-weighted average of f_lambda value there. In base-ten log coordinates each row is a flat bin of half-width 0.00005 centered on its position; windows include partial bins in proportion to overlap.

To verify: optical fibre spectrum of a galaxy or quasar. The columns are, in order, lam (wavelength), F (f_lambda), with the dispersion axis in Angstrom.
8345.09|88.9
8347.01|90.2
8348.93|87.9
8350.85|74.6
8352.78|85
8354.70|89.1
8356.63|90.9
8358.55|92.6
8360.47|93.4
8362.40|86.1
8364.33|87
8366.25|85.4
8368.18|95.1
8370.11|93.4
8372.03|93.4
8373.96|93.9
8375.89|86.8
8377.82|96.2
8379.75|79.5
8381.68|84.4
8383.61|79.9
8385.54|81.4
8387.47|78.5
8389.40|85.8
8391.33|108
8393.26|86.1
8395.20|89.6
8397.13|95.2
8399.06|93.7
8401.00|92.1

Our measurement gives 94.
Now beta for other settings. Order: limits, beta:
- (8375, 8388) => 84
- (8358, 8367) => 89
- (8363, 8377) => 91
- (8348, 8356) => 84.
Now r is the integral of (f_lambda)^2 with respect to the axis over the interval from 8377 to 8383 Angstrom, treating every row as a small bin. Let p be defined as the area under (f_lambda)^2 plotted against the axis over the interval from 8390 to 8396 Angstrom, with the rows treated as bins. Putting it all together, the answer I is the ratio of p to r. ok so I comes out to 1.2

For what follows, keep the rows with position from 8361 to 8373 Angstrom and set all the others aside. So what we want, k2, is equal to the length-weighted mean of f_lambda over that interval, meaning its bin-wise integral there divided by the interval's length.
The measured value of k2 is 90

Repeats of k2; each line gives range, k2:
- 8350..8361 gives 88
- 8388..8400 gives 93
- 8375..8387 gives 84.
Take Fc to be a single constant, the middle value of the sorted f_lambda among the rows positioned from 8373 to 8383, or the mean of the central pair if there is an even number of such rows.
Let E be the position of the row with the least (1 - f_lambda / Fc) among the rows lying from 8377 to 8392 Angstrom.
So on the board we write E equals 8391.33 Angstrom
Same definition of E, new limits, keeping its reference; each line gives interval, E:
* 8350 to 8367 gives 8360.47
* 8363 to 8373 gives 8368.18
